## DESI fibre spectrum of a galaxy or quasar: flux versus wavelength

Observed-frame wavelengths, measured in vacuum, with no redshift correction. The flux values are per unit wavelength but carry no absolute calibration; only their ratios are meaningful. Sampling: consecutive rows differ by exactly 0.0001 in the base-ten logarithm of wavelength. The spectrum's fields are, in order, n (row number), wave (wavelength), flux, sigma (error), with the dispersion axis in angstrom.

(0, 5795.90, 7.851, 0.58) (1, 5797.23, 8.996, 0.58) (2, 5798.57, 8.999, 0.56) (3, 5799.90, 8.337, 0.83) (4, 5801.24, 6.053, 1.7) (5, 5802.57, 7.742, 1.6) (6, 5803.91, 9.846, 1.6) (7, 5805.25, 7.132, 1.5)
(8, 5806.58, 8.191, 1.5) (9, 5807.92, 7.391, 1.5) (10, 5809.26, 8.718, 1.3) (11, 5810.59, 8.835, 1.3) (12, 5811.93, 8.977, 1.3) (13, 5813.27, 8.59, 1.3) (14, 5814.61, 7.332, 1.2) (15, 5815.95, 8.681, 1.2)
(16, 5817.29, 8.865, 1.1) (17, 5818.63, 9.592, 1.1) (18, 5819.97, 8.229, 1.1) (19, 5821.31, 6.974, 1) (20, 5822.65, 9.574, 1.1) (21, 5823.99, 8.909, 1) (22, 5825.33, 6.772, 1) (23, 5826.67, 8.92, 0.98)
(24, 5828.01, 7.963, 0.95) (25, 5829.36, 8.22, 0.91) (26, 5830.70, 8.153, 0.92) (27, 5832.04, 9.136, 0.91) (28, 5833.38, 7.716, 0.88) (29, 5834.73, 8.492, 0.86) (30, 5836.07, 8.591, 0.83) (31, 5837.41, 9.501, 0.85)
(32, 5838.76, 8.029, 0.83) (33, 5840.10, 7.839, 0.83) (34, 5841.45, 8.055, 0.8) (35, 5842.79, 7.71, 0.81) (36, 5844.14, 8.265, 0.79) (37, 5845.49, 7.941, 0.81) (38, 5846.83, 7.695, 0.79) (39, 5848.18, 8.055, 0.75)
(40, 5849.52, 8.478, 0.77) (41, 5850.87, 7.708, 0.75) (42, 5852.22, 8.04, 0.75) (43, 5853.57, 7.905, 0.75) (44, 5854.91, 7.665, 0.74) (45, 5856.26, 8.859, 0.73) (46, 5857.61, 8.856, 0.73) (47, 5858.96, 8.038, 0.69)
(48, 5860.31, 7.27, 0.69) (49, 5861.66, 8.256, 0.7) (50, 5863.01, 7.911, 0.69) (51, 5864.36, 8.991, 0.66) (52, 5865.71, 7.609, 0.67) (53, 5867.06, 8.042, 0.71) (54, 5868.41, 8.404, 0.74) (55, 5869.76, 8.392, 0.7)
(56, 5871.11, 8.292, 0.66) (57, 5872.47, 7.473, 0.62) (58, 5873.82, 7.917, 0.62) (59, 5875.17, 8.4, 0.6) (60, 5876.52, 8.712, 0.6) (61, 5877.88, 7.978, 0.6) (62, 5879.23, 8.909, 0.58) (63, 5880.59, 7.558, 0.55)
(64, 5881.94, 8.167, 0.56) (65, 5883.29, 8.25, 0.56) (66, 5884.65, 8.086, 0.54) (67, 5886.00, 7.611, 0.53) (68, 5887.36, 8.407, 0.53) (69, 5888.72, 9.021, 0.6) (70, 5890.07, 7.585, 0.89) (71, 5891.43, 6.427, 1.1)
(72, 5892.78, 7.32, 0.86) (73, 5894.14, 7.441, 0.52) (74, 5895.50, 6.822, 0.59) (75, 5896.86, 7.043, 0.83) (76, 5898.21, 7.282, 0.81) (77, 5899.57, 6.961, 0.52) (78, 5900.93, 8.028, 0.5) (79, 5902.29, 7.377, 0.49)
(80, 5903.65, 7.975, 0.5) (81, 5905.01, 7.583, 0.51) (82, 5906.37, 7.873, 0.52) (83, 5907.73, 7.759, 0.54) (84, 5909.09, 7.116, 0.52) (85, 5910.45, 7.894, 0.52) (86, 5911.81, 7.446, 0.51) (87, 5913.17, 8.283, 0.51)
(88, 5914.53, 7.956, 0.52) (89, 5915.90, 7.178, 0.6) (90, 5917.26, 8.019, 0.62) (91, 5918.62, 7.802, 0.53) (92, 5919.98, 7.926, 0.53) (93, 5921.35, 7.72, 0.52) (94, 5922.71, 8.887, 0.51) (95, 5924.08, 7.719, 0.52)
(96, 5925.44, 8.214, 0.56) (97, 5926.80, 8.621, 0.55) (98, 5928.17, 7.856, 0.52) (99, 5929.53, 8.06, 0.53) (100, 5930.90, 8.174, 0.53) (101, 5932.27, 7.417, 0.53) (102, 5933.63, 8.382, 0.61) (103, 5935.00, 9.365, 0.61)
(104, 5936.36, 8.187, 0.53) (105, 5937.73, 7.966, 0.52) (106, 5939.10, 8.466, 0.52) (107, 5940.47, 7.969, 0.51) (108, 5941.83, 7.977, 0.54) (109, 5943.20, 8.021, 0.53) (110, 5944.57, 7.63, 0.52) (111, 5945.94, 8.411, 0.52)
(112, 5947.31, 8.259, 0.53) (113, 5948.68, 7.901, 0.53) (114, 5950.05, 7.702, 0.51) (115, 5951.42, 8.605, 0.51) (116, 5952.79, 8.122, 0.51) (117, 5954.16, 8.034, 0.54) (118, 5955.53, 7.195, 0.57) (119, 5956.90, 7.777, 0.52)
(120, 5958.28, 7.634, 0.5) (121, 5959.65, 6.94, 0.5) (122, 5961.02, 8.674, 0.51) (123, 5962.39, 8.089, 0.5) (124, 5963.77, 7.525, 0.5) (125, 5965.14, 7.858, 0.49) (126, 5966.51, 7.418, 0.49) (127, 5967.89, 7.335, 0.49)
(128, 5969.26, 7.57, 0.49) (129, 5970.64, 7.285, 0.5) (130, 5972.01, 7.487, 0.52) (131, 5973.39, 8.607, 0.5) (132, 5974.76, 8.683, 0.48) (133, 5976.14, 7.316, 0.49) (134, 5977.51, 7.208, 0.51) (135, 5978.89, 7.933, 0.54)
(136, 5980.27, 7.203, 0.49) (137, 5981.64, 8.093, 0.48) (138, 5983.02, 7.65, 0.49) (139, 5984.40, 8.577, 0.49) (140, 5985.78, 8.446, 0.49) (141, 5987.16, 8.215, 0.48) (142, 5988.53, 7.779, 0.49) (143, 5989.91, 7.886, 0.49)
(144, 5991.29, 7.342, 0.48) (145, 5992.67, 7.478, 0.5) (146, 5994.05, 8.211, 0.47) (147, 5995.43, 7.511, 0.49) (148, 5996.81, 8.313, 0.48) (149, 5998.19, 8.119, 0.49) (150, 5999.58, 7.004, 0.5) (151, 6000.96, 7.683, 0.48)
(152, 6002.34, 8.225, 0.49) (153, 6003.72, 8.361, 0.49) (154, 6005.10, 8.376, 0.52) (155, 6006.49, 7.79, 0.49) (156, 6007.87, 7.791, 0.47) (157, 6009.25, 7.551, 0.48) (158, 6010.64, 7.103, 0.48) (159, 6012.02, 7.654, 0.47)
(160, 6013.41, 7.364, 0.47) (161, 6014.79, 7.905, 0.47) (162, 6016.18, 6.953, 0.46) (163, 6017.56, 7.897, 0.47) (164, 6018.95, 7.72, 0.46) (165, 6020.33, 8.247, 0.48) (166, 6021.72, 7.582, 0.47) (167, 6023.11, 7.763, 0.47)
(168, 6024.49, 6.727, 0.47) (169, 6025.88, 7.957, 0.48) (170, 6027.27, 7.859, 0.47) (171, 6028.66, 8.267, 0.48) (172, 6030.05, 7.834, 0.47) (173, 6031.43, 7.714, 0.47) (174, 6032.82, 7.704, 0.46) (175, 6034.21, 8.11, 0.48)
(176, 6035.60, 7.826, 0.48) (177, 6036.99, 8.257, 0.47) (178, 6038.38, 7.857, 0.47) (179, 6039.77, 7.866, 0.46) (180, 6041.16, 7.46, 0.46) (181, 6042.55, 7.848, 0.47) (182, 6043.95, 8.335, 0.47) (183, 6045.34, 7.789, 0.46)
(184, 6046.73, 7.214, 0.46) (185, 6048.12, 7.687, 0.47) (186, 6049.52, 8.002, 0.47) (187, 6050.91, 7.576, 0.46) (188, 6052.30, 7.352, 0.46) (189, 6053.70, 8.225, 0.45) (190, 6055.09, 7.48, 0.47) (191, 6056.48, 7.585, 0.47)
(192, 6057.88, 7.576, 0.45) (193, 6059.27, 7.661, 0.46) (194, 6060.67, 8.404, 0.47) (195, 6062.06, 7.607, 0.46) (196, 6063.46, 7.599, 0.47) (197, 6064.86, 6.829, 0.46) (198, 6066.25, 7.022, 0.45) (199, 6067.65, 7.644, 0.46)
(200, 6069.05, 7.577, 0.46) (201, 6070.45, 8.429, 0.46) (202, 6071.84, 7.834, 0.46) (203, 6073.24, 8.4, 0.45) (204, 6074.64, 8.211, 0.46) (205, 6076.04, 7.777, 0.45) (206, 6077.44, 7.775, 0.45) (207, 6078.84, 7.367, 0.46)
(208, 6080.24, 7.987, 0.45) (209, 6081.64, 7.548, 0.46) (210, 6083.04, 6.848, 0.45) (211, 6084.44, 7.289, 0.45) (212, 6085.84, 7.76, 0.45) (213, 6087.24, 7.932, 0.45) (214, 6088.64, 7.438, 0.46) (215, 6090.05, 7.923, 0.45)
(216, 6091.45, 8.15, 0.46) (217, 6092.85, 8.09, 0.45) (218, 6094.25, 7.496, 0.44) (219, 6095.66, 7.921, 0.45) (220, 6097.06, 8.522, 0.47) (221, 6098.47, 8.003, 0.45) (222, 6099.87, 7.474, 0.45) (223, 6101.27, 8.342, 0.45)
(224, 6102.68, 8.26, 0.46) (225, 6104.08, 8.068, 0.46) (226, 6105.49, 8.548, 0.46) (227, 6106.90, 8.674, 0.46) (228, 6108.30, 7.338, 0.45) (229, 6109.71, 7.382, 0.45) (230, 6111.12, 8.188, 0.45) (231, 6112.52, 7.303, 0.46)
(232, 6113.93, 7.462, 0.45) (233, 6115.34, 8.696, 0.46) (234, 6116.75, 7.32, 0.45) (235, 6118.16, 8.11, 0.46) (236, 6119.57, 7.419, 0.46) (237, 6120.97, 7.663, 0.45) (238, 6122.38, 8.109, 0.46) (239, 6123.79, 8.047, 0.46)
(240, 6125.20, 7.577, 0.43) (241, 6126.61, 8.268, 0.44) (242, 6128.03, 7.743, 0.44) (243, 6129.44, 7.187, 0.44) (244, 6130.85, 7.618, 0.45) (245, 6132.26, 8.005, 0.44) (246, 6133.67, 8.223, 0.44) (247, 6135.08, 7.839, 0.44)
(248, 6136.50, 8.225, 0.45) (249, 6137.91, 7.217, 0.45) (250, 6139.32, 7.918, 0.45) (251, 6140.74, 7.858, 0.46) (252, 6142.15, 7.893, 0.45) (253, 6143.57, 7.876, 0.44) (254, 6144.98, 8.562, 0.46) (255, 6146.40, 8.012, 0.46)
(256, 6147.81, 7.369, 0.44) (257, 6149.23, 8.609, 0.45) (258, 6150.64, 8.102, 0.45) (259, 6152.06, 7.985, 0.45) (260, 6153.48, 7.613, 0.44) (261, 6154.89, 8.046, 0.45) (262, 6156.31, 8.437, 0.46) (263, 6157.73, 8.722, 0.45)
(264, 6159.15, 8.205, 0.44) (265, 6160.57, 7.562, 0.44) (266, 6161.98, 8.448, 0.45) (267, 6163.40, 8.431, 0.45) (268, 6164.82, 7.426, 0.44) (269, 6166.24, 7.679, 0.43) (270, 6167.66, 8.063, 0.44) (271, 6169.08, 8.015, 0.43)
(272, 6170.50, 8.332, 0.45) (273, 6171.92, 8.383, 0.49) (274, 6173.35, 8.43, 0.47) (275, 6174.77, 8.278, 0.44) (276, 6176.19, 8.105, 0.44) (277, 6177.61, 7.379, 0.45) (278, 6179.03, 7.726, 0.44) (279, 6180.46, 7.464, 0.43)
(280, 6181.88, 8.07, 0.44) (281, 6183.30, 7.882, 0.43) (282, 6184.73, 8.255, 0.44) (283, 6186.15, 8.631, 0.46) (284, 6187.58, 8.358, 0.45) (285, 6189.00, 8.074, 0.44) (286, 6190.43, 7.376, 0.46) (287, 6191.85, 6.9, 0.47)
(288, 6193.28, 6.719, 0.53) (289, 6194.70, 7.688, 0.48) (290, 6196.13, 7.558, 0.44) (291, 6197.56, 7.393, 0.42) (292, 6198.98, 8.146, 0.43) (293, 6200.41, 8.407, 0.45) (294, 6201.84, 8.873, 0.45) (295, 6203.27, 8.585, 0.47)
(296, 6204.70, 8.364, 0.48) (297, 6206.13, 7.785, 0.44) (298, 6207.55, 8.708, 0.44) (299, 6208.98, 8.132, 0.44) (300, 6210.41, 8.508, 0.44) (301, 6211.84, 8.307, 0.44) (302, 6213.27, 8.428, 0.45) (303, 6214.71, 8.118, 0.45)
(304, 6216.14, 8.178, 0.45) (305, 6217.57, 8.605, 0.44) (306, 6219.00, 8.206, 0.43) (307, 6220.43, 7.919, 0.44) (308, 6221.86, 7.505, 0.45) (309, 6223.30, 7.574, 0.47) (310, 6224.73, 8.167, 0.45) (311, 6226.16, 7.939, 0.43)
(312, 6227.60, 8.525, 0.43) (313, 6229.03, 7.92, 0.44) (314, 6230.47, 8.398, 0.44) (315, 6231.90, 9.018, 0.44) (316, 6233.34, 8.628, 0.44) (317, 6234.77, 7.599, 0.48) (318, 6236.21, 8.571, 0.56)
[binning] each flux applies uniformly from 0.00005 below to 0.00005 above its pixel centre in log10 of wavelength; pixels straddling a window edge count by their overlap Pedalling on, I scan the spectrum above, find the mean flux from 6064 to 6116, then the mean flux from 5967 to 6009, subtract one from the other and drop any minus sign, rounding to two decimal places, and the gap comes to 0.02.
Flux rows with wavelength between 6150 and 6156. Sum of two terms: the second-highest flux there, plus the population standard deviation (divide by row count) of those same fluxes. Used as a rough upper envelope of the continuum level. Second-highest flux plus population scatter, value 8.24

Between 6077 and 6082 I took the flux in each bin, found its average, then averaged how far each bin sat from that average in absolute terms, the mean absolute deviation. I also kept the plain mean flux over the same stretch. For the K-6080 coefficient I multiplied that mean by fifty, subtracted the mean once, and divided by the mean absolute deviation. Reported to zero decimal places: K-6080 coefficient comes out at 1775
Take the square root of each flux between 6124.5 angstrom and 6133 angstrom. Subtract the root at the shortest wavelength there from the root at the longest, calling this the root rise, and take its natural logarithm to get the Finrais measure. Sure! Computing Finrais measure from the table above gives -2.6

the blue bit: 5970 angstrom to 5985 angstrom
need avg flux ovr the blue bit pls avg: 7.82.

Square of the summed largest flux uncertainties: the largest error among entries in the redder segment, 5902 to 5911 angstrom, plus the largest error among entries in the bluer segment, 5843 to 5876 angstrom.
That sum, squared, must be 1.8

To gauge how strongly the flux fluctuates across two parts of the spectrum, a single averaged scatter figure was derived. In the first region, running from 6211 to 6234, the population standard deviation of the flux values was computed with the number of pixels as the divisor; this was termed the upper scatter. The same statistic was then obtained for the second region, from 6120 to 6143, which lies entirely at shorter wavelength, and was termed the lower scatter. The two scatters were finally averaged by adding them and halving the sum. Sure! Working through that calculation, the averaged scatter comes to 0.35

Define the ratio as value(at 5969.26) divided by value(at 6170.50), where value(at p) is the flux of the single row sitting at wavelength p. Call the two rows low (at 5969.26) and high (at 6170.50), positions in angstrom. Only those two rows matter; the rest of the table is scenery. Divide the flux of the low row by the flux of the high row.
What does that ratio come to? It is 0.91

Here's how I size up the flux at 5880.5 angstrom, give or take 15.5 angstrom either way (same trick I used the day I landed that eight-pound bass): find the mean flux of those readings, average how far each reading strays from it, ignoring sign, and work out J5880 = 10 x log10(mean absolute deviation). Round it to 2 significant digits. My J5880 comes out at -3.0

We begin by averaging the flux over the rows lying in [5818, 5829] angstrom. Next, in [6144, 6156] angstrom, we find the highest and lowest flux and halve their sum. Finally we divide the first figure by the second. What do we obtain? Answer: 1.05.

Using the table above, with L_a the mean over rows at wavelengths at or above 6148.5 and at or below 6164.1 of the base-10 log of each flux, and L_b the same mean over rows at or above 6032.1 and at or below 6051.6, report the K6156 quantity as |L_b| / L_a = 0.98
